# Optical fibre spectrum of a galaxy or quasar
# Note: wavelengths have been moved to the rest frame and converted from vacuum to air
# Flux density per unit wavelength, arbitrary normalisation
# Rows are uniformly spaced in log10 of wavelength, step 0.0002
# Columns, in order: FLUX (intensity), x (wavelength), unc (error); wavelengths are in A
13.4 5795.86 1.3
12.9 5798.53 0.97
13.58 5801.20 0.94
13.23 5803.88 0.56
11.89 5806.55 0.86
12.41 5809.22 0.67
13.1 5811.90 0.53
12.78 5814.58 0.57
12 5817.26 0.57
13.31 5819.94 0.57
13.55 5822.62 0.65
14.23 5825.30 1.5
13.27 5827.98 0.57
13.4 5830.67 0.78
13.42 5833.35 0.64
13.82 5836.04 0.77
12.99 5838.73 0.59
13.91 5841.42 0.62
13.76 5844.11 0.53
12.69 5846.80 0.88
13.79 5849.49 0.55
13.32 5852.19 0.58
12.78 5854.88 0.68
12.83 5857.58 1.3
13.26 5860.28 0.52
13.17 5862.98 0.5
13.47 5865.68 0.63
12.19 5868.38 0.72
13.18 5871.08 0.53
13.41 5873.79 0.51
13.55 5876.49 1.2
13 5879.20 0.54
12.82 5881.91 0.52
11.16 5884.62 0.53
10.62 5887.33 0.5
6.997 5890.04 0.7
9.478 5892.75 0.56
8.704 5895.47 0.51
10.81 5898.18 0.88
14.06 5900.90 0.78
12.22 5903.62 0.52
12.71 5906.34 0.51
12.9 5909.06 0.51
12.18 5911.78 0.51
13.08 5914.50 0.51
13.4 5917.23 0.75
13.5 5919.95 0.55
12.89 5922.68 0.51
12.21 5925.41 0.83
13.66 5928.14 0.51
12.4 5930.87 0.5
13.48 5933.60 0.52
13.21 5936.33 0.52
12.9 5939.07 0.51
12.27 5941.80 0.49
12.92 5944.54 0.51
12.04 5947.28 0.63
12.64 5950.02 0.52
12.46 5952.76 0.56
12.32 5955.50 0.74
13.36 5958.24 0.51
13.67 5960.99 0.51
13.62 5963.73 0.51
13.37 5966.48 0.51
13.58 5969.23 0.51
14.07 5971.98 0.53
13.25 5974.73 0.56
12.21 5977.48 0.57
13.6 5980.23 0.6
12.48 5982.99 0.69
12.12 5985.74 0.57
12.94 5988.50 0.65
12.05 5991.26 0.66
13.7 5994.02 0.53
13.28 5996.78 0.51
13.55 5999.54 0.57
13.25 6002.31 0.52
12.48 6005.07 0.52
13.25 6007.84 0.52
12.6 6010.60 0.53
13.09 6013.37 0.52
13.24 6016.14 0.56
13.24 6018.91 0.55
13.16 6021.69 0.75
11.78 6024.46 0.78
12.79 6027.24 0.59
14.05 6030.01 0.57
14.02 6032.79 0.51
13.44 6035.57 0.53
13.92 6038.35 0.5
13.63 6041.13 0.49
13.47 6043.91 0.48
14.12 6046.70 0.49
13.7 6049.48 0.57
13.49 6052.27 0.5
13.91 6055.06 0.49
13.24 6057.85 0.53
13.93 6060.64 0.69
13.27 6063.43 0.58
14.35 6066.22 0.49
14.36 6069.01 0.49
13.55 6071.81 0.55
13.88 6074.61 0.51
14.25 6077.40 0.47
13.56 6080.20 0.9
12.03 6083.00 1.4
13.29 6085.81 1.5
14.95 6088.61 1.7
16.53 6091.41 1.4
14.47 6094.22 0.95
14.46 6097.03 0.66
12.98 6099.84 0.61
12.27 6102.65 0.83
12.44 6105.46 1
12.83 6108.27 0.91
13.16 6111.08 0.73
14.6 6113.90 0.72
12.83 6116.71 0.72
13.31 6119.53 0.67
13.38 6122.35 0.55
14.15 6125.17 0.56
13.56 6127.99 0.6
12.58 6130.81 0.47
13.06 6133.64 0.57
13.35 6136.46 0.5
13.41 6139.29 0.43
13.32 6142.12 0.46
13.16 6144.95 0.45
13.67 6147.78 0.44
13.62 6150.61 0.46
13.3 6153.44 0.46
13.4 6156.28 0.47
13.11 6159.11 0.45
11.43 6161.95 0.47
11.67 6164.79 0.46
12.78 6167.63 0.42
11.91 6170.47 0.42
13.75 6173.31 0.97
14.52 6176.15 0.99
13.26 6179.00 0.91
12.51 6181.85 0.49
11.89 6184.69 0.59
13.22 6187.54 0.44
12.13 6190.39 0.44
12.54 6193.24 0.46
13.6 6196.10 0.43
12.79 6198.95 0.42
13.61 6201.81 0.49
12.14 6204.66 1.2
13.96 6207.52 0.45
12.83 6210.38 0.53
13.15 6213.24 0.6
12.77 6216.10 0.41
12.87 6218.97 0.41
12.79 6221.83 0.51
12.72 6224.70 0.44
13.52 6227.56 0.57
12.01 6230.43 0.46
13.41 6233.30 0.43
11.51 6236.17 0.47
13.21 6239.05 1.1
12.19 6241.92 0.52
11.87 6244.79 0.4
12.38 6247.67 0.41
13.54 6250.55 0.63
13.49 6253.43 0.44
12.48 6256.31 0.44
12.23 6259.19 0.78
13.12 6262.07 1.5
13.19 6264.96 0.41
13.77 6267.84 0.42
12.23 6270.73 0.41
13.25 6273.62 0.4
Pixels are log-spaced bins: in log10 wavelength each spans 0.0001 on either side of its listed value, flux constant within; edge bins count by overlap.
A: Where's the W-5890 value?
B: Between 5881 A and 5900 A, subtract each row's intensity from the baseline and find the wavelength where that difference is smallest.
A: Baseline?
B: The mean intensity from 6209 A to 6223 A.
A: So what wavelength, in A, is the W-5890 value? 5881.91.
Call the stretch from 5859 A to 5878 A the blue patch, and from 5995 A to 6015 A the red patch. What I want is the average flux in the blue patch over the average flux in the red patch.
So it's 1.01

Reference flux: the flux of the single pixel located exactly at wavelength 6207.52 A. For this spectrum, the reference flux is 13.96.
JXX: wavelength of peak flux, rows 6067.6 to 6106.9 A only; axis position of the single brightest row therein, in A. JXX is 6091.41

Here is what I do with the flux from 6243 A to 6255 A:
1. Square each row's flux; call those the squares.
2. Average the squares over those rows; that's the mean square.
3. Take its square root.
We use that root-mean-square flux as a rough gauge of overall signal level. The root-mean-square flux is 12.8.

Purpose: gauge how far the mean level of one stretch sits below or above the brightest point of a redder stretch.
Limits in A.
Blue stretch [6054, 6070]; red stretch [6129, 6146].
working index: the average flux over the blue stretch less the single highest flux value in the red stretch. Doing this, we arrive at 0.4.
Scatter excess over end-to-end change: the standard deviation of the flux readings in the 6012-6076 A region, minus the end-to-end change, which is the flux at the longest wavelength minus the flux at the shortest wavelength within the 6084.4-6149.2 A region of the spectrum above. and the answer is 0.2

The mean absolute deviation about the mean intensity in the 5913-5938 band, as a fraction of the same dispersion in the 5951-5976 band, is 1.0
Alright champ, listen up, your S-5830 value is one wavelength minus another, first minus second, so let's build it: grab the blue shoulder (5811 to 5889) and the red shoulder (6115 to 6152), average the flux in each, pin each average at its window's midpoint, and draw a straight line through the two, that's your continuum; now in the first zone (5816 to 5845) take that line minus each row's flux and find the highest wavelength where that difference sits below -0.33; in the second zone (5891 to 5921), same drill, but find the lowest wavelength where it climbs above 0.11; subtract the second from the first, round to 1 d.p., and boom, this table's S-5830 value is -48.6 A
